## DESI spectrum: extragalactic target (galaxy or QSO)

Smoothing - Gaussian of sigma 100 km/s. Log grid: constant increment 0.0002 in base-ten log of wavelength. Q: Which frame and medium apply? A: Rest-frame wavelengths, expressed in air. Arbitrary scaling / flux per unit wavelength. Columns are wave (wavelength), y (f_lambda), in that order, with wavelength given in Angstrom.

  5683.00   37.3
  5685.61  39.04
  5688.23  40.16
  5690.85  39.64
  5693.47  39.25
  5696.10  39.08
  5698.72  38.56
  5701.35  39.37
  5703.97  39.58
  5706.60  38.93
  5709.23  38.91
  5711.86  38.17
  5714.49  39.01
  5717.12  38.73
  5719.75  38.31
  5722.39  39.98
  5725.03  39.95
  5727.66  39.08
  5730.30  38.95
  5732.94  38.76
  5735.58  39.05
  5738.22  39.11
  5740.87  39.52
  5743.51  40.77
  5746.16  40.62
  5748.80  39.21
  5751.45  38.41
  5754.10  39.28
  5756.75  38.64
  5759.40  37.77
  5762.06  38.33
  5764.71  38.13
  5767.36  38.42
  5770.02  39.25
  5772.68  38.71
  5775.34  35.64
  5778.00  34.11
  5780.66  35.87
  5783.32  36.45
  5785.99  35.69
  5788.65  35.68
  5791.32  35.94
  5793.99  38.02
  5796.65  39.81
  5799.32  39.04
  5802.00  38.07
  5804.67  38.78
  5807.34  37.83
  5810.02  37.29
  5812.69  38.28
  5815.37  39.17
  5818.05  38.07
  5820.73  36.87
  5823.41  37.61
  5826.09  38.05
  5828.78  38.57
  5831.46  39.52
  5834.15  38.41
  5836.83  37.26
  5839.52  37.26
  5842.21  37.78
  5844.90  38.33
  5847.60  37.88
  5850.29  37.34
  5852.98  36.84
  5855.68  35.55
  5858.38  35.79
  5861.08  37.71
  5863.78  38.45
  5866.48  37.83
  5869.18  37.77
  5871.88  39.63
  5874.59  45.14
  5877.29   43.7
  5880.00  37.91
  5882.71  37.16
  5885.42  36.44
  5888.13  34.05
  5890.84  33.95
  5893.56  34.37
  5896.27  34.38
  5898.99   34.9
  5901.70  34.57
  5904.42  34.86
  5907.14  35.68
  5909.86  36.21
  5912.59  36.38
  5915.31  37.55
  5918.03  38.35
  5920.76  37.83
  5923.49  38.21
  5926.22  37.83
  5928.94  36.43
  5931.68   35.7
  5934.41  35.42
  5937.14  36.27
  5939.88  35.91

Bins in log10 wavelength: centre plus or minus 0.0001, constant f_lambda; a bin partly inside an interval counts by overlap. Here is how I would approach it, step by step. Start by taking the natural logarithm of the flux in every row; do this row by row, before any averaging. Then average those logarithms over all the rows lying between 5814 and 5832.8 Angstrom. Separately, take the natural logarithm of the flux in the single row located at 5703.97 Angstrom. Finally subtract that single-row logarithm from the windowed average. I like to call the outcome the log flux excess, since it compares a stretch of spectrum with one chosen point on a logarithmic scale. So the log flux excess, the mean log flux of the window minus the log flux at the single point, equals -0.034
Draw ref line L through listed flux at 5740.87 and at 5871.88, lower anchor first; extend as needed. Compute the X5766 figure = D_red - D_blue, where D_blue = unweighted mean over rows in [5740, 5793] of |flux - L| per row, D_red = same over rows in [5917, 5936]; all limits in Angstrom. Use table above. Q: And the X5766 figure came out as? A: 0.6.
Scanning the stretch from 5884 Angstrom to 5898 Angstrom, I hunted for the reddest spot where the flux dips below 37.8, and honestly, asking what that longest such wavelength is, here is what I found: 5896.27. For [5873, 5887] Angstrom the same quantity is 5885.42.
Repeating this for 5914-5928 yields 5915.31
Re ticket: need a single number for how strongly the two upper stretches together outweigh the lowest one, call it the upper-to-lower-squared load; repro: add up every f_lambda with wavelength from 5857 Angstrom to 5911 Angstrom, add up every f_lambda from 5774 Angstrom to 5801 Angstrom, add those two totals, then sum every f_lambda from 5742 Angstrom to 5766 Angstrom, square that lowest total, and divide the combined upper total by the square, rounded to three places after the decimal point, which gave 0.009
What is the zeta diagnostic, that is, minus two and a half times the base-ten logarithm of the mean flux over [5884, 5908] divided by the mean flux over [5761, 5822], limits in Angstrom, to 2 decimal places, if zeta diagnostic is 0.08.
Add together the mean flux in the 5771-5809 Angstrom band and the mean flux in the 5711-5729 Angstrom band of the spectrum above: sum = 76.2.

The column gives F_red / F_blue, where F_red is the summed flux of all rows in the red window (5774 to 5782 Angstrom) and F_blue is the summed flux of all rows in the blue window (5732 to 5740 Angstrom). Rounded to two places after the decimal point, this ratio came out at 0.90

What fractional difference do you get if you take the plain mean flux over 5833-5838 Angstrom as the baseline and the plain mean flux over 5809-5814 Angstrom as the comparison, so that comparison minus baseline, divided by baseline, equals -0.001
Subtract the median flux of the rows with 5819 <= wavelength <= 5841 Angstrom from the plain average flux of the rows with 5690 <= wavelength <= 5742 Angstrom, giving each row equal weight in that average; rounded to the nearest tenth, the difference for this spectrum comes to 1.3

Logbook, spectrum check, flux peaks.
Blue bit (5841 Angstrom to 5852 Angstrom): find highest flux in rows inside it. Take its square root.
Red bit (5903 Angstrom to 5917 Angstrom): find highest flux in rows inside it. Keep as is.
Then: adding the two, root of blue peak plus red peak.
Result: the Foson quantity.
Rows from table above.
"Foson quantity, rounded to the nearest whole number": 44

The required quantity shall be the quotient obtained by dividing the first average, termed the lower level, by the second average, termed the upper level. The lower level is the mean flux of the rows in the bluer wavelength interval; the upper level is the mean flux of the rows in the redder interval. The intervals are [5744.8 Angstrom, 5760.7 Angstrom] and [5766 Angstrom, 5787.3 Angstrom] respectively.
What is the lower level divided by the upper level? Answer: 1.06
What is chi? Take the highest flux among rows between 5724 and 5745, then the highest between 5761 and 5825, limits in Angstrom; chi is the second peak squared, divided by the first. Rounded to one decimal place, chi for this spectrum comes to 38.9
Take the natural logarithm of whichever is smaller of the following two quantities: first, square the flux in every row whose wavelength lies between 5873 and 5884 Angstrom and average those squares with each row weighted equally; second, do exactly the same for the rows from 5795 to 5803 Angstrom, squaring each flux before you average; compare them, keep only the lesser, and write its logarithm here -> 7.33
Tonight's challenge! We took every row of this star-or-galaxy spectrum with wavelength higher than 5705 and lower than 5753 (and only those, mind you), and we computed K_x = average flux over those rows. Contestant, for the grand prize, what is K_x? 39.2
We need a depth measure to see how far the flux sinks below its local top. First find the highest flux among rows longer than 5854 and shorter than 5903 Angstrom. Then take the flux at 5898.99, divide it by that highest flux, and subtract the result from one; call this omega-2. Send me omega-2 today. 0.23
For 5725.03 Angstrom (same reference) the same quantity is 0.11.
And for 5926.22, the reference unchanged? 0.16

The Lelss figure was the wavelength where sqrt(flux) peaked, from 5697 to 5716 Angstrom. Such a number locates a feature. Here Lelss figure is 5703.97 Angstrom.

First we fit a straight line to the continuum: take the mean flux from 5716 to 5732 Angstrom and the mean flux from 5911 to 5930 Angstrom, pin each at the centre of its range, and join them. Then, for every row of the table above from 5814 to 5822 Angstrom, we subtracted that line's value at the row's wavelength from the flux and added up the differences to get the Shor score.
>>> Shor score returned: -1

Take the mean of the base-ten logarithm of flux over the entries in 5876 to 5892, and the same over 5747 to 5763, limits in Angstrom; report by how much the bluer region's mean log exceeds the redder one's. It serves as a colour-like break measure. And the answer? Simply 0.018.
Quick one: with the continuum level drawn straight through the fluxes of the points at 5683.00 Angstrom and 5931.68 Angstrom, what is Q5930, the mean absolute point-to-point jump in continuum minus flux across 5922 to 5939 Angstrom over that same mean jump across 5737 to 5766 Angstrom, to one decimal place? 1.0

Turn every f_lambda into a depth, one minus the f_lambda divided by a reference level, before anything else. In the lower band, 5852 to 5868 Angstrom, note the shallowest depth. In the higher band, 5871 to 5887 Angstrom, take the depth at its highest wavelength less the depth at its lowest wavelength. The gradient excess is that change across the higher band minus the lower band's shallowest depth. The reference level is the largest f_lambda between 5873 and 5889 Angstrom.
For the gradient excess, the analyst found -0.078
